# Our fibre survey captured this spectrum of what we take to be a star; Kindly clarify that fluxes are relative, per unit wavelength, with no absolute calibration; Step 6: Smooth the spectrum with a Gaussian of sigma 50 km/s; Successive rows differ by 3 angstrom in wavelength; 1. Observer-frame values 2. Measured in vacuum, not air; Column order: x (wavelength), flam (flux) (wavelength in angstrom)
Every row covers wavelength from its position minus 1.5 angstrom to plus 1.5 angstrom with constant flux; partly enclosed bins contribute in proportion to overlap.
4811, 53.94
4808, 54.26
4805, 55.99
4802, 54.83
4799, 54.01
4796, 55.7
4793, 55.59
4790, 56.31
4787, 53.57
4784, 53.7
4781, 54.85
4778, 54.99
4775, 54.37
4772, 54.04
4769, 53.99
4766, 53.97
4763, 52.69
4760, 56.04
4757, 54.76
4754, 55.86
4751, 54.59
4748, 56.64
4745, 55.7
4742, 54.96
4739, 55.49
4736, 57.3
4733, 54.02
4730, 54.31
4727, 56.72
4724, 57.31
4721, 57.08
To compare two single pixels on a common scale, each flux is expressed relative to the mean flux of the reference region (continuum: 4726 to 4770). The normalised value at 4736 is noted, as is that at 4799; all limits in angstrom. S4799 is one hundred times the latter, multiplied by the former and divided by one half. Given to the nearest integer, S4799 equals 204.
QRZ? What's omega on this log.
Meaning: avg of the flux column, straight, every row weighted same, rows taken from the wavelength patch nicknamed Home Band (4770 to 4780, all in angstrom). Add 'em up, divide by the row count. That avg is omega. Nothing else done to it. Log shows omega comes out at 54.5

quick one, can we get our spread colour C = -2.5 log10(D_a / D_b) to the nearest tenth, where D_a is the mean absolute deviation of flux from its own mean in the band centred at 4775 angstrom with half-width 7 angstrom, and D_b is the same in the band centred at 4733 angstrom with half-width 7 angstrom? 1.2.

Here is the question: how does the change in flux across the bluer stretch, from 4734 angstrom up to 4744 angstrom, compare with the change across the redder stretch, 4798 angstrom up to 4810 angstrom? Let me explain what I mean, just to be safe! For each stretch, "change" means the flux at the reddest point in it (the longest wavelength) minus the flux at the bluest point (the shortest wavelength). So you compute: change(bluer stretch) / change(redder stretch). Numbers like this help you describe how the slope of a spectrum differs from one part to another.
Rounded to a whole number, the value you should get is -9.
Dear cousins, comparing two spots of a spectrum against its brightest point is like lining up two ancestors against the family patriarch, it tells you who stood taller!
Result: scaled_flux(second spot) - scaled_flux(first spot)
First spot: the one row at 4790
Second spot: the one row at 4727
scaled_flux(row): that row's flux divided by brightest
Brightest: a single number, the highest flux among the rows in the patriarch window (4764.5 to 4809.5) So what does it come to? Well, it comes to 0.01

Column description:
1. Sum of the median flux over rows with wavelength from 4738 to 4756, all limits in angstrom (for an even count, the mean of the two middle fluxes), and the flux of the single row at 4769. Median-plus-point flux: 110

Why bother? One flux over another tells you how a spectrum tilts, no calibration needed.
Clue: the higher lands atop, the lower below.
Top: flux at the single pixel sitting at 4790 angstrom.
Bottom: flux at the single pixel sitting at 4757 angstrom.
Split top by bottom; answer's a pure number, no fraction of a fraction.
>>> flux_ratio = 1.03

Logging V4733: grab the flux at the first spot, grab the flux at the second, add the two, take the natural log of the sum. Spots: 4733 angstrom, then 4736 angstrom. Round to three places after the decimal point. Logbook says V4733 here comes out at 4.712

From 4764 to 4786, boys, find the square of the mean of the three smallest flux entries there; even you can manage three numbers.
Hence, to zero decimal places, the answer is 2904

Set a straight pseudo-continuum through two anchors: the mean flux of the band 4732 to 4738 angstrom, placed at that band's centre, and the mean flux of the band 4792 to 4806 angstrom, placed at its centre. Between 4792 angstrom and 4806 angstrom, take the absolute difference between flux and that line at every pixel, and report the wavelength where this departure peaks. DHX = 4799 angstrom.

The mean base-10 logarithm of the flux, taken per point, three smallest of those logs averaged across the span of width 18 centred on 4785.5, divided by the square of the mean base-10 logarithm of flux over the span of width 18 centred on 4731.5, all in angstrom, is 0.568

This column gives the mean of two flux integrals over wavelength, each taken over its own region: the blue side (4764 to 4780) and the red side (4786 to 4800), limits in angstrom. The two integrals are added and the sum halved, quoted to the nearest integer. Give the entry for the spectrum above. 820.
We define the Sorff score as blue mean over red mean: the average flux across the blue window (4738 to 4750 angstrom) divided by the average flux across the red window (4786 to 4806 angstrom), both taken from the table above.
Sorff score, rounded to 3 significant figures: 1.01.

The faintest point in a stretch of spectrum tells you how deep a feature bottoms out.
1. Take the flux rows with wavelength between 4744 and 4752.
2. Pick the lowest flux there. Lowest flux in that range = 54.59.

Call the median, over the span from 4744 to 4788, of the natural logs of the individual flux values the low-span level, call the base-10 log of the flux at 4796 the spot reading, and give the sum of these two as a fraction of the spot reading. 3.29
